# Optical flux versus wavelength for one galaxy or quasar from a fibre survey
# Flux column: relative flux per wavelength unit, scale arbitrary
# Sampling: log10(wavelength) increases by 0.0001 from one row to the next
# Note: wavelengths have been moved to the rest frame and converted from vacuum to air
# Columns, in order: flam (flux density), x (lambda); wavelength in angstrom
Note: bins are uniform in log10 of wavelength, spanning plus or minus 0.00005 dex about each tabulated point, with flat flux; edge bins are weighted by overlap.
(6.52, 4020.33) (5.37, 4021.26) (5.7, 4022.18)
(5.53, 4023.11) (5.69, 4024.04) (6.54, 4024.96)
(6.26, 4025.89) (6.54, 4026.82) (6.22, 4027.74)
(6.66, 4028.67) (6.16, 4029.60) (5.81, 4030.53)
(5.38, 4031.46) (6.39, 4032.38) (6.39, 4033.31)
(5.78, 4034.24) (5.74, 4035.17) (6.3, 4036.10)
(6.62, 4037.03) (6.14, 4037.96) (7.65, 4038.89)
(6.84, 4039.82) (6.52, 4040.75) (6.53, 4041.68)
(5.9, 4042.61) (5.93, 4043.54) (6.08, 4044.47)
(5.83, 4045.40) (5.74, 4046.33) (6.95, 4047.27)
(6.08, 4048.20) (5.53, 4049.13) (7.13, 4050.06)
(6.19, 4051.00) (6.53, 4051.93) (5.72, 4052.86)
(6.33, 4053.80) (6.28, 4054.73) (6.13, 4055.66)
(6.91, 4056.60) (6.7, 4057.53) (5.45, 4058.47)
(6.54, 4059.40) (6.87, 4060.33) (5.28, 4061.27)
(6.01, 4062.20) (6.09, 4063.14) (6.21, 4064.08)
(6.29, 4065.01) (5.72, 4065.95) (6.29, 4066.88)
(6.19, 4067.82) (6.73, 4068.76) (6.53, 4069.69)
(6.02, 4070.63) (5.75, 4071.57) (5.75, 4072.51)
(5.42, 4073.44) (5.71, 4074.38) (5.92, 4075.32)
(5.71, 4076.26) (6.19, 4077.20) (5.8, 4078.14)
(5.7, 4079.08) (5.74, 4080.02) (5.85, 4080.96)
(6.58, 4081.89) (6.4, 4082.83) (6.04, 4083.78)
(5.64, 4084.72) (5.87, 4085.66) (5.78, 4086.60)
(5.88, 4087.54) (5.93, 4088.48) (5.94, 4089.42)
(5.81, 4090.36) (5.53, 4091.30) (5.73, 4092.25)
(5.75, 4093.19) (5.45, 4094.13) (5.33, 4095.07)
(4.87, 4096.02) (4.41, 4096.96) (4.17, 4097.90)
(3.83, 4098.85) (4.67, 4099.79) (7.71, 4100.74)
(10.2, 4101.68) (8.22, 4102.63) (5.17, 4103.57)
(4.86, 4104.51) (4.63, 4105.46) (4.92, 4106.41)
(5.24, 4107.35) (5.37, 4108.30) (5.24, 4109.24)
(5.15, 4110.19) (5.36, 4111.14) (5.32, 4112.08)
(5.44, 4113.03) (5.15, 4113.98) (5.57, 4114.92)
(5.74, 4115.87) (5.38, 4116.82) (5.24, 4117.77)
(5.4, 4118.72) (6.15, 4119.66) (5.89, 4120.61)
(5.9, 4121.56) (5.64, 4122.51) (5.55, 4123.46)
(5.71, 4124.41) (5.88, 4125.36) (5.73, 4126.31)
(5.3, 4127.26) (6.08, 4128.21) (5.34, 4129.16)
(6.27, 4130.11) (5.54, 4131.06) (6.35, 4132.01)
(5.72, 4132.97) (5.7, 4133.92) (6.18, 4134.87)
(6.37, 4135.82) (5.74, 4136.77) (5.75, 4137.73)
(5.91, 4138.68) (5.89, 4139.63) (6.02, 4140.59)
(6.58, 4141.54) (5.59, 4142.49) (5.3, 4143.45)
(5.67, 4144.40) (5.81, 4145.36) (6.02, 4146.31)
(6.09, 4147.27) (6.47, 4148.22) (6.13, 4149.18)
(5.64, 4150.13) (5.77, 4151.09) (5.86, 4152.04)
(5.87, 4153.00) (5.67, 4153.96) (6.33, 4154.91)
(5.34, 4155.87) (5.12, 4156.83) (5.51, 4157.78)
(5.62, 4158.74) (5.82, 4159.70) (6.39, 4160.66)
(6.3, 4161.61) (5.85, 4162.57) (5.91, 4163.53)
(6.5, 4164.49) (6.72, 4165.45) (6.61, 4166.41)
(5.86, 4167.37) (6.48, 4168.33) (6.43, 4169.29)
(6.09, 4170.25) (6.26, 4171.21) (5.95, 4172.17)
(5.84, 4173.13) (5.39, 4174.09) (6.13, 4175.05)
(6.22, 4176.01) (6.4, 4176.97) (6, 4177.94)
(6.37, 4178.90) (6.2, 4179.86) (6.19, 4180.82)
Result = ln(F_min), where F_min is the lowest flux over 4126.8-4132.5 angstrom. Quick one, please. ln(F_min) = 1.67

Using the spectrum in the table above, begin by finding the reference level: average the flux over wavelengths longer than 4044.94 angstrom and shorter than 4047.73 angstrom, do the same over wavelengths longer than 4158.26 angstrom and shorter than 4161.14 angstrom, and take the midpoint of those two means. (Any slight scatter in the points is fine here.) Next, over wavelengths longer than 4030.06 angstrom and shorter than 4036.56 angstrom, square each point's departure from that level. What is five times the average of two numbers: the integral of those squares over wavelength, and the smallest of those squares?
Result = 2.4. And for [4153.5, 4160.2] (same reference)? 5.3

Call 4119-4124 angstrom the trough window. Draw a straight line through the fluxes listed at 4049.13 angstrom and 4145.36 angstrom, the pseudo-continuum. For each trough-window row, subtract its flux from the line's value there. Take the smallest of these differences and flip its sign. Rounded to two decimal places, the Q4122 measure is 0.41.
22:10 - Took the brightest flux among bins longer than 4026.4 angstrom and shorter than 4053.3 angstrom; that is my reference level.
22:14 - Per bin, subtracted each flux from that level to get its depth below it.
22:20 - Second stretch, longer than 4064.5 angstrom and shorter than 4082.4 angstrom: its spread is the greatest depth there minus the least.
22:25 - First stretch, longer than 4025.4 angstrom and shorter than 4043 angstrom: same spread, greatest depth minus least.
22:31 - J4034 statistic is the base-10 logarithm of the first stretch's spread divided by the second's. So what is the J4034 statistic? 0.2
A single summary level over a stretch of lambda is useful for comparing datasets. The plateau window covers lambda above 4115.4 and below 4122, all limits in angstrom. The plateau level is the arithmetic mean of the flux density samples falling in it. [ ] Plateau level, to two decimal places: 5.67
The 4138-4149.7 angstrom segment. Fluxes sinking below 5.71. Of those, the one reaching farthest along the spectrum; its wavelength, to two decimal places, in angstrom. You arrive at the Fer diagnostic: 4144.40 angstrom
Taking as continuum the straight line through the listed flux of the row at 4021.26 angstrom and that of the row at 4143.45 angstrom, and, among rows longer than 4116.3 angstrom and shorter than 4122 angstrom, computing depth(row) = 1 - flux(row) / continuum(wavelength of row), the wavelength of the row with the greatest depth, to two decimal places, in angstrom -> 4117.77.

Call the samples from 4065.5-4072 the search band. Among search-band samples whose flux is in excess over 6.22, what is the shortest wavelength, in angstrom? 4066.88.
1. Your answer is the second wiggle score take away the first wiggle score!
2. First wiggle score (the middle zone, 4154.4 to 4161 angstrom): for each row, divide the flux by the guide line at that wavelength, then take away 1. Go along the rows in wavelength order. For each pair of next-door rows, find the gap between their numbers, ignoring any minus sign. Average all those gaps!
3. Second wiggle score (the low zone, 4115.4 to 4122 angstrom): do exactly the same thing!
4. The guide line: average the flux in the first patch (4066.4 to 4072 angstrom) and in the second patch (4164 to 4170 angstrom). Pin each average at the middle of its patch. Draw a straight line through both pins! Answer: -0.020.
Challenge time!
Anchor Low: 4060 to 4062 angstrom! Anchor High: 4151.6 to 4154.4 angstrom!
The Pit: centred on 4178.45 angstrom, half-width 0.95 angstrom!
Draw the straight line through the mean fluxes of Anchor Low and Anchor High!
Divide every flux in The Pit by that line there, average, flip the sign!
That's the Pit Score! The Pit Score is -1.08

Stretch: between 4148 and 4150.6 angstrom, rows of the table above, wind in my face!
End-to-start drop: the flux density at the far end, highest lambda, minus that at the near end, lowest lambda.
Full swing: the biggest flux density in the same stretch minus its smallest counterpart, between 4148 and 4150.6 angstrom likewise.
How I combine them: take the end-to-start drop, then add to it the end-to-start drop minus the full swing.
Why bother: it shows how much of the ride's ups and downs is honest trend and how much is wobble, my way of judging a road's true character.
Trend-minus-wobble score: -2.5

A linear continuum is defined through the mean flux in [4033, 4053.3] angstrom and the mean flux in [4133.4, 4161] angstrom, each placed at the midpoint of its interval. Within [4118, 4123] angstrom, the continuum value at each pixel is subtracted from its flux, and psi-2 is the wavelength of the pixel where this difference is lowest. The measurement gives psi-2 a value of 4118.72 angstrom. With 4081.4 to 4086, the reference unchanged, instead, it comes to 4084.72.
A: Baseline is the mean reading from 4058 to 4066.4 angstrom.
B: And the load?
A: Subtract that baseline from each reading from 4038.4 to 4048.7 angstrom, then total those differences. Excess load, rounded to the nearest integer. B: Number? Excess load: 3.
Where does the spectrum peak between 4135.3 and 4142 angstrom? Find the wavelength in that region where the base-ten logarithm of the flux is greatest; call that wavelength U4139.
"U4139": 4141.54 angstrom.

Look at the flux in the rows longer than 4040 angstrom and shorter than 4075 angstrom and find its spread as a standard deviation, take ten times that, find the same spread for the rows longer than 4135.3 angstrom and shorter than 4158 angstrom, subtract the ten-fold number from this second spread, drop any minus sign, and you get 4.2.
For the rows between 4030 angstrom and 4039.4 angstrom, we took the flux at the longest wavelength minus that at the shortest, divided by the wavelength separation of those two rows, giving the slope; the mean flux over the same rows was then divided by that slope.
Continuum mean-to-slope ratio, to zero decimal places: 28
